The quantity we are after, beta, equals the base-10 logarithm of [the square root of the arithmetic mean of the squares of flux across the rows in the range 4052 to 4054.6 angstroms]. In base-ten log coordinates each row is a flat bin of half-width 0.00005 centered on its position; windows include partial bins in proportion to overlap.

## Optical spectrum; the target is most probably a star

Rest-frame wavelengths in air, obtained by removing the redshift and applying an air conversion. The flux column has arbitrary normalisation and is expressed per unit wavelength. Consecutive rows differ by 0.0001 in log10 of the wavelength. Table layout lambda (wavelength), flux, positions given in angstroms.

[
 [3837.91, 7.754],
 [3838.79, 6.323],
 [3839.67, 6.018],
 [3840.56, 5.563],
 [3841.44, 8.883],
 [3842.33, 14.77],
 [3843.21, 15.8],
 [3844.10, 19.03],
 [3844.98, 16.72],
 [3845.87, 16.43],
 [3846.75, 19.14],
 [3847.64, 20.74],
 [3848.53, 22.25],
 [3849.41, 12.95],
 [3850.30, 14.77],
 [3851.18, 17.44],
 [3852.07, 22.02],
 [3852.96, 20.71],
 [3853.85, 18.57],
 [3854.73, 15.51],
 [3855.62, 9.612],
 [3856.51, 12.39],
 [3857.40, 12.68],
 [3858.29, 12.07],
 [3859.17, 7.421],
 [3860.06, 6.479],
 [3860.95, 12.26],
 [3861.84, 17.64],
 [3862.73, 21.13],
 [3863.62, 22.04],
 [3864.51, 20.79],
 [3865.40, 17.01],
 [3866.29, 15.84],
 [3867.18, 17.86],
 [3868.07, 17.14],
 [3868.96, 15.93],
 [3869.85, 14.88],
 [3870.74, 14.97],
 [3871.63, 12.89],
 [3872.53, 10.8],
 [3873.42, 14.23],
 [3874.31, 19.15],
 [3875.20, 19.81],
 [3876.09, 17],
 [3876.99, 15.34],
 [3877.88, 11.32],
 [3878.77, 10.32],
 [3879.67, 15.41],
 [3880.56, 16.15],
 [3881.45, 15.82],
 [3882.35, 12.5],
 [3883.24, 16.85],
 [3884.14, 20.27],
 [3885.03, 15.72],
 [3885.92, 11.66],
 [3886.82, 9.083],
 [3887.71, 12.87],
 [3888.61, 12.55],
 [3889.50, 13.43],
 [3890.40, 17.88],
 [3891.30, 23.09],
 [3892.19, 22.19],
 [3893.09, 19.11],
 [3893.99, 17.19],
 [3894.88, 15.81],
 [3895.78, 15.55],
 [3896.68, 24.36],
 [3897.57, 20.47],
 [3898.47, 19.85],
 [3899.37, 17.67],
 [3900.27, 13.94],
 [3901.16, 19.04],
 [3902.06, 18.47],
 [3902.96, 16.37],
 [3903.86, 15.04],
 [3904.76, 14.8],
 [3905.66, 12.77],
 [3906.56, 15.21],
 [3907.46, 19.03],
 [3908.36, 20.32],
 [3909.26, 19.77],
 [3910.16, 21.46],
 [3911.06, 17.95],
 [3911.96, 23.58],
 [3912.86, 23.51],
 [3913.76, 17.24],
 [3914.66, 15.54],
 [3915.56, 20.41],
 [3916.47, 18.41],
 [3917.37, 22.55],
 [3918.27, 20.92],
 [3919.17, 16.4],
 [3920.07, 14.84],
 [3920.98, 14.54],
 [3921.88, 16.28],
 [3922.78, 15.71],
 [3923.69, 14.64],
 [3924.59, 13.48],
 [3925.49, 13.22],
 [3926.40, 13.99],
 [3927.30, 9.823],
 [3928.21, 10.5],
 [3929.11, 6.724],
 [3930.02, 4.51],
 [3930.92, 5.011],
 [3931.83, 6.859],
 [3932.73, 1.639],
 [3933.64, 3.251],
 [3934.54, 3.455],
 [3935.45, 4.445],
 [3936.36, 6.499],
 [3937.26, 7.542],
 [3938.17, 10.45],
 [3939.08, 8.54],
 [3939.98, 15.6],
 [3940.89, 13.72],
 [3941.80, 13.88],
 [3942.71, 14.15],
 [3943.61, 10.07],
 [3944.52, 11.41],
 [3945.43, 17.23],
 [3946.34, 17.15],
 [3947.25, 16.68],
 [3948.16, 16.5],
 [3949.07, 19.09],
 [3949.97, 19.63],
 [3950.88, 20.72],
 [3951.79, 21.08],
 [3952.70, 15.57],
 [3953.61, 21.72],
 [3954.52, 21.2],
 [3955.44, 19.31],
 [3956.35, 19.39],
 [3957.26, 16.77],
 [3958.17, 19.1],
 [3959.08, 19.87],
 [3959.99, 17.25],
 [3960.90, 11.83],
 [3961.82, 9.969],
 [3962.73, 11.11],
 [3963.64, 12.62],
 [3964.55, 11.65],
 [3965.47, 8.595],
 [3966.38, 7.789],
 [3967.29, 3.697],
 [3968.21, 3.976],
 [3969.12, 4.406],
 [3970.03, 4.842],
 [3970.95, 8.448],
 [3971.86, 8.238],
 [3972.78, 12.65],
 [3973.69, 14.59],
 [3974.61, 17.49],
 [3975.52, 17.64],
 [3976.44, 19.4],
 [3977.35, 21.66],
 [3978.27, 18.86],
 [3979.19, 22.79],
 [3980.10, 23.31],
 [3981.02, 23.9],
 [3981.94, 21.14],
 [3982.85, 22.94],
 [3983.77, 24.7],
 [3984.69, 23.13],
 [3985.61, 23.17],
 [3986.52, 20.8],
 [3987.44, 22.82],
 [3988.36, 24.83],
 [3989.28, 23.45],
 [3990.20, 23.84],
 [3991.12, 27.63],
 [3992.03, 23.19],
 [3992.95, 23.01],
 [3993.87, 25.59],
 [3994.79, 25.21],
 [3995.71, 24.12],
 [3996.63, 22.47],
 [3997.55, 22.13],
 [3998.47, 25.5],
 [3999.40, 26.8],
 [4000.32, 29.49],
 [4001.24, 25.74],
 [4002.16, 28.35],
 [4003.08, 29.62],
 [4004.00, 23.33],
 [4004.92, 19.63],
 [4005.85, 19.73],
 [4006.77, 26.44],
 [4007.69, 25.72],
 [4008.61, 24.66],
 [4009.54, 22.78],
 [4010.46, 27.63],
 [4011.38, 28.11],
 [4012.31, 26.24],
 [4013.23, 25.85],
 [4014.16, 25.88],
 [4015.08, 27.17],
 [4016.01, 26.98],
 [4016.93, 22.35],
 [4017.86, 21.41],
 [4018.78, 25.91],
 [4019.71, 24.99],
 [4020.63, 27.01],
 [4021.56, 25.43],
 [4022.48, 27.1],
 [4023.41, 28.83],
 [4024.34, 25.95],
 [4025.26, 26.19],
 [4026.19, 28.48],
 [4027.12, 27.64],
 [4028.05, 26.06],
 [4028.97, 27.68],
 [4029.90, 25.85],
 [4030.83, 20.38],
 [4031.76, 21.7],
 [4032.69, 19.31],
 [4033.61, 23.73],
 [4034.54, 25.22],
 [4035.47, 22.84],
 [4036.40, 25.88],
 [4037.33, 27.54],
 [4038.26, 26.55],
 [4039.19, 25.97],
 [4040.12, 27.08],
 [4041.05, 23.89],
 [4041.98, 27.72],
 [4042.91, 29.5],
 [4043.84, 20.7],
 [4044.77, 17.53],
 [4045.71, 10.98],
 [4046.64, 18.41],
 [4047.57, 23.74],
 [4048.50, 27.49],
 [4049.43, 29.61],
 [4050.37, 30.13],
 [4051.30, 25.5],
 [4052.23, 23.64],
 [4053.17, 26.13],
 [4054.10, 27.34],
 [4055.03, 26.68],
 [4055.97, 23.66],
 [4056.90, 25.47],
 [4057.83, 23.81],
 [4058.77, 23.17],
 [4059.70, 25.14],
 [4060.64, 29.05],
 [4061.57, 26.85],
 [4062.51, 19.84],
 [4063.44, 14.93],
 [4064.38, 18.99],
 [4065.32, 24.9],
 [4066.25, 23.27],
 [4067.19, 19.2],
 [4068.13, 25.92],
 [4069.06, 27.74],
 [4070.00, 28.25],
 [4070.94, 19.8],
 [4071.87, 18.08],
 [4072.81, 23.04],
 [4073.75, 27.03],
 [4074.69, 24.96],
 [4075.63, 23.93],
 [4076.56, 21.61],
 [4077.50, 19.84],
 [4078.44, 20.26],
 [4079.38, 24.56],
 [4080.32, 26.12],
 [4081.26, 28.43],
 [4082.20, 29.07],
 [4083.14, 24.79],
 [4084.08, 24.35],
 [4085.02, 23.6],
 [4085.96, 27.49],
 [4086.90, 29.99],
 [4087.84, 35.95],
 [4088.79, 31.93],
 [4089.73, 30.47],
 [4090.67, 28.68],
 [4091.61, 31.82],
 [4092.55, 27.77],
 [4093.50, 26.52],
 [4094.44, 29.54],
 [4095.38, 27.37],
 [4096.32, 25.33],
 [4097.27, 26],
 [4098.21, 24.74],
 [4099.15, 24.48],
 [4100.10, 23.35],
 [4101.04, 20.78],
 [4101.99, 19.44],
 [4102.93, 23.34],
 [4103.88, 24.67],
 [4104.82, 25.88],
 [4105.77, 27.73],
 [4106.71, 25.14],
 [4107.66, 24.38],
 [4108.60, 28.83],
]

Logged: 1.41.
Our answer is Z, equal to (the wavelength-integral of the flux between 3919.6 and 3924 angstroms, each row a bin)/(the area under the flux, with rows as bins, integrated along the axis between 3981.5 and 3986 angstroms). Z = 0.65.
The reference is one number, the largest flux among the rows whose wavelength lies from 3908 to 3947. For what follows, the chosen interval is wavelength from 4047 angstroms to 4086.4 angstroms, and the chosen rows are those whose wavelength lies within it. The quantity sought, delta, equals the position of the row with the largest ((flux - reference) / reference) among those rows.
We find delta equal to 4050.37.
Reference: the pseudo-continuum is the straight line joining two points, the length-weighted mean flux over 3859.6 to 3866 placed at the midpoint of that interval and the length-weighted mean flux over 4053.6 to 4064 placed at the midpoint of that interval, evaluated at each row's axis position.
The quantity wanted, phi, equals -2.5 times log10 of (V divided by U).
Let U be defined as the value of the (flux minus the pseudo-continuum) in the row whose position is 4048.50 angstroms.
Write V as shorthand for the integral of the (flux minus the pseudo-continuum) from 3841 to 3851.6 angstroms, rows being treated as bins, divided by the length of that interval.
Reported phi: 2.2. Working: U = 4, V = 0.5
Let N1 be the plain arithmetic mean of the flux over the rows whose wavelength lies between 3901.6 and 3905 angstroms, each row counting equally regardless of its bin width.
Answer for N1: 16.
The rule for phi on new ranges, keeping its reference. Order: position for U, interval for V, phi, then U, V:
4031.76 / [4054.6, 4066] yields 0.8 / -1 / -0.7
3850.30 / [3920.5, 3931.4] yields -1.8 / -1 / -7.6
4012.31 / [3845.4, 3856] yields 1.2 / 4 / 1.3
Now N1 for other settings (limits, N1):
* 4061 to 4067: 21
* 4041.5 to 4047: 21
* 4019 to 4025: 27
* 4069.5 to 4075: 24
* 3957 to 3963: 15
